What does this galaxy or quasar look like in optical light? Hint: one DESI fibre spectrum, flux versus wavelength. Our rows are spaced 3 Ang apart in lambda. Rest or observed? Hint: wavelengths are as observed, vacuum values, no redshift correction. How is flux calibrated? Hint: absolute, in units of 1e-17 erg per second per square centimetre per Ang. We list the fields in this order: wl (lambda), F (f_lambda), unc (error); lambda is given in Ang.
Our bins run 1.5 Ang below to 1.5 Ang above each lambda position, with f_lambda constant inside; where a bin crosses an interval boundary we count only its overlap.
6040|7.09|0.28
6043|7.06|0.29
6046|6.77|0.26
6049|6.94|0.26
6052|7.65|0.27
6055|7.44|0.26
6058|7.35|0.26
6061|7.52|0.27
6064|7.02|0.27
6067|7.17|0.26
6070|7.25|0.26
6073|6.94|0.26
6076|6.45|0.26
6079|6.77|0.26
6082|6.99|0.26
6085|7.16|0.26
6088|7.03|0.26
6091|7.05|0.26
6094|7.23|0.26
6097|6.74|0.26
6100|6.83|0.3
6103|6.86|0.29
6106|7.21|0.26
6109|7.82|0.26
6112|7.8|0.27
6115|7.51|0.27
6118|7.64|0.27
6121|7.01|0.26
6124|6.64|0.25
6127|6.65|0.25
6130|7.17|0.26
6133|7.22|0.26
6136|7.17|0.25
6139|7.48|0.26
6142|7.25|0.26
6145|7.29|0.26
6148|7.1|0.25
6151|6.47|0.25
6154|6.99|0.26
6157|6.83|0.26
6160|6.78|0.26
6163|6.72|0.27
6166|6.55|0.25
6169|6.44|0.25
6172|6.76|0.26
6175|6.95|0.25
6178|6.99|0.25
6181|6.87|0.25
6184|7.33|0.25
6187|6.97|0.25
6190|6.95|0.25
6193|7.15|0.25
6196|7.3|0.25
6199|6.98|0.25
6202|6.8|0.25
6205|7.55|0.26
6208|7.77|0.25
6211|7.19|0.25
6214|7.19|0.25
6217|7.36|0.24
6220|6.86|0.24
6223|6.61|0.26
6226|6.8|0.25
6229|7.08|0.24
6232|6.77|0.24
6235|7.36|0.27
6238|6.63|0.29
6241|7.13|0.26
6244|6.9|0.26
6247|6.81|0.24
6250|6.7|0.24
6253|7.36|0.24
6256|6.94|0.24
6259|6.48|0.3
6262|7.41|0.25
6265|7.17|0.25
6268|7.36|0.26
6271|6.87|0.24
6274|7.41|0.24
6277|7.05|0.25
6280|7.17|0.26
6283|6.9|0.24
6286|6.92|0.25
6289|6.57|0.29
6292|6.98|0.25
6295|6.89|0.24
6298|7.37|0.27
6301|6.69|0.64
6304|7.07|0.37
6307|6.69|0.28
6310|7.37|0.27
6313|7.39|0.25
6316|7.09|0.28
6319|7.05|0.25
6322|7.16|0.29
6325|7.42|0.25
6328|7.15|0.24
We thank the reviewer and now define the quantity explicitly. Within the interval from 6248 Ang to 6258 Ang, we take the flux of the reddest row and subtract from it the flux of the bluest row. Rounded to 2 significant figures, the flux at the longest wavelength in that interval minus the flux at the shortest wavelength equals 0.24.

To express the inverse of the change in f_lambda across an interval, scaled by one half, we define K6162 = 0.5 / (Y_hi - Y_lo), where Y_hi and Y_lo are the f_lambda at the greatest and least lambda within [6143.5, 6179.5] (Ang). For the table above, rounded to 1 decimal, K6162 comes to -1.7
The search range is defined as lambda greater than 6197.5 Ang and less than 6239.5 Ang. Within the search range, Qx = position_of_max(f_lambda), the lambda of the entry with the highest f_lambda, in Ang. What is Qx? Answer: 6208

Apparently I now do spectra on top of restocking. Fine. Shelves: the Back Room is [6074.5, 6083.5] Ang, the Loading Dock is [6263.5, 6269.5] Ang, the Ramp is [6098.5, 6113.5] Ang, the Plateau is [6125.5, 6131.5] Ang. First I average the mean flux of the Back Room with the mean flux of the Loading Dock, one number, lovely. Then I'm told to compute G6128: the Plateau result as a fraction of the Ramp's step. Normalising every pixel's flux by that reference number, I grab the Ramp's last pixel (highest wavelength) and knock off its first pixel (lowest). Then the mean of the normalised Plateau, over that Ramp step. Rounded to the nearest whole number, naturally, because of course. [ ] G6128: 7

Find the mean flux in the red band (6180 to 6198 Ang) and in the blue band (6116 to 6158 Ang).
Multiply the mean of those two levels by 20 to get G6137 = 142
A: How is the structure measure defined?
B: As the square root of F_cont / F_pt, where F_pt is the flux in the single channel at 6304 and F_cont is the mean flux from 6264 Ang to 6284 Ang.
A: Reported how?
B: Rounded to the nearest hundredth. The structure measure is 1.00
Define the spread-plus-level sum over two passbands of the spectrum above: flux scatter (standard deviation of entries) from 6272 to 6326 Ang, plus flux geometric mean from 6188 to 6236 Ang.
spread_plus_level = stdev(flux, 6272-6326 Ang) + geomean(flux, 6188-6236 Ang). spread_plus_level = 7.36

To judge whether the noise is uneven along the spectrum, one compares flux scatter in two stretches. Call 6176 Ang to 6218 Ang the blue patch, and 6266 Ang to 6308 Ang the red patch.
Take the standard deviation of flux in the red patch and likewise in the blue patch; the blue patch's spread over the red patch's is 1.04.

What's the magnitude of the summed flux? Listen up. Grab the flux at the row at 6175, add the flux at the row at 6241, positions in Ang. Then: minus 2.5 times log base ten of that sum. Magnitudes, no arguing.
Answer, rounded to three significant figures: -2.87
